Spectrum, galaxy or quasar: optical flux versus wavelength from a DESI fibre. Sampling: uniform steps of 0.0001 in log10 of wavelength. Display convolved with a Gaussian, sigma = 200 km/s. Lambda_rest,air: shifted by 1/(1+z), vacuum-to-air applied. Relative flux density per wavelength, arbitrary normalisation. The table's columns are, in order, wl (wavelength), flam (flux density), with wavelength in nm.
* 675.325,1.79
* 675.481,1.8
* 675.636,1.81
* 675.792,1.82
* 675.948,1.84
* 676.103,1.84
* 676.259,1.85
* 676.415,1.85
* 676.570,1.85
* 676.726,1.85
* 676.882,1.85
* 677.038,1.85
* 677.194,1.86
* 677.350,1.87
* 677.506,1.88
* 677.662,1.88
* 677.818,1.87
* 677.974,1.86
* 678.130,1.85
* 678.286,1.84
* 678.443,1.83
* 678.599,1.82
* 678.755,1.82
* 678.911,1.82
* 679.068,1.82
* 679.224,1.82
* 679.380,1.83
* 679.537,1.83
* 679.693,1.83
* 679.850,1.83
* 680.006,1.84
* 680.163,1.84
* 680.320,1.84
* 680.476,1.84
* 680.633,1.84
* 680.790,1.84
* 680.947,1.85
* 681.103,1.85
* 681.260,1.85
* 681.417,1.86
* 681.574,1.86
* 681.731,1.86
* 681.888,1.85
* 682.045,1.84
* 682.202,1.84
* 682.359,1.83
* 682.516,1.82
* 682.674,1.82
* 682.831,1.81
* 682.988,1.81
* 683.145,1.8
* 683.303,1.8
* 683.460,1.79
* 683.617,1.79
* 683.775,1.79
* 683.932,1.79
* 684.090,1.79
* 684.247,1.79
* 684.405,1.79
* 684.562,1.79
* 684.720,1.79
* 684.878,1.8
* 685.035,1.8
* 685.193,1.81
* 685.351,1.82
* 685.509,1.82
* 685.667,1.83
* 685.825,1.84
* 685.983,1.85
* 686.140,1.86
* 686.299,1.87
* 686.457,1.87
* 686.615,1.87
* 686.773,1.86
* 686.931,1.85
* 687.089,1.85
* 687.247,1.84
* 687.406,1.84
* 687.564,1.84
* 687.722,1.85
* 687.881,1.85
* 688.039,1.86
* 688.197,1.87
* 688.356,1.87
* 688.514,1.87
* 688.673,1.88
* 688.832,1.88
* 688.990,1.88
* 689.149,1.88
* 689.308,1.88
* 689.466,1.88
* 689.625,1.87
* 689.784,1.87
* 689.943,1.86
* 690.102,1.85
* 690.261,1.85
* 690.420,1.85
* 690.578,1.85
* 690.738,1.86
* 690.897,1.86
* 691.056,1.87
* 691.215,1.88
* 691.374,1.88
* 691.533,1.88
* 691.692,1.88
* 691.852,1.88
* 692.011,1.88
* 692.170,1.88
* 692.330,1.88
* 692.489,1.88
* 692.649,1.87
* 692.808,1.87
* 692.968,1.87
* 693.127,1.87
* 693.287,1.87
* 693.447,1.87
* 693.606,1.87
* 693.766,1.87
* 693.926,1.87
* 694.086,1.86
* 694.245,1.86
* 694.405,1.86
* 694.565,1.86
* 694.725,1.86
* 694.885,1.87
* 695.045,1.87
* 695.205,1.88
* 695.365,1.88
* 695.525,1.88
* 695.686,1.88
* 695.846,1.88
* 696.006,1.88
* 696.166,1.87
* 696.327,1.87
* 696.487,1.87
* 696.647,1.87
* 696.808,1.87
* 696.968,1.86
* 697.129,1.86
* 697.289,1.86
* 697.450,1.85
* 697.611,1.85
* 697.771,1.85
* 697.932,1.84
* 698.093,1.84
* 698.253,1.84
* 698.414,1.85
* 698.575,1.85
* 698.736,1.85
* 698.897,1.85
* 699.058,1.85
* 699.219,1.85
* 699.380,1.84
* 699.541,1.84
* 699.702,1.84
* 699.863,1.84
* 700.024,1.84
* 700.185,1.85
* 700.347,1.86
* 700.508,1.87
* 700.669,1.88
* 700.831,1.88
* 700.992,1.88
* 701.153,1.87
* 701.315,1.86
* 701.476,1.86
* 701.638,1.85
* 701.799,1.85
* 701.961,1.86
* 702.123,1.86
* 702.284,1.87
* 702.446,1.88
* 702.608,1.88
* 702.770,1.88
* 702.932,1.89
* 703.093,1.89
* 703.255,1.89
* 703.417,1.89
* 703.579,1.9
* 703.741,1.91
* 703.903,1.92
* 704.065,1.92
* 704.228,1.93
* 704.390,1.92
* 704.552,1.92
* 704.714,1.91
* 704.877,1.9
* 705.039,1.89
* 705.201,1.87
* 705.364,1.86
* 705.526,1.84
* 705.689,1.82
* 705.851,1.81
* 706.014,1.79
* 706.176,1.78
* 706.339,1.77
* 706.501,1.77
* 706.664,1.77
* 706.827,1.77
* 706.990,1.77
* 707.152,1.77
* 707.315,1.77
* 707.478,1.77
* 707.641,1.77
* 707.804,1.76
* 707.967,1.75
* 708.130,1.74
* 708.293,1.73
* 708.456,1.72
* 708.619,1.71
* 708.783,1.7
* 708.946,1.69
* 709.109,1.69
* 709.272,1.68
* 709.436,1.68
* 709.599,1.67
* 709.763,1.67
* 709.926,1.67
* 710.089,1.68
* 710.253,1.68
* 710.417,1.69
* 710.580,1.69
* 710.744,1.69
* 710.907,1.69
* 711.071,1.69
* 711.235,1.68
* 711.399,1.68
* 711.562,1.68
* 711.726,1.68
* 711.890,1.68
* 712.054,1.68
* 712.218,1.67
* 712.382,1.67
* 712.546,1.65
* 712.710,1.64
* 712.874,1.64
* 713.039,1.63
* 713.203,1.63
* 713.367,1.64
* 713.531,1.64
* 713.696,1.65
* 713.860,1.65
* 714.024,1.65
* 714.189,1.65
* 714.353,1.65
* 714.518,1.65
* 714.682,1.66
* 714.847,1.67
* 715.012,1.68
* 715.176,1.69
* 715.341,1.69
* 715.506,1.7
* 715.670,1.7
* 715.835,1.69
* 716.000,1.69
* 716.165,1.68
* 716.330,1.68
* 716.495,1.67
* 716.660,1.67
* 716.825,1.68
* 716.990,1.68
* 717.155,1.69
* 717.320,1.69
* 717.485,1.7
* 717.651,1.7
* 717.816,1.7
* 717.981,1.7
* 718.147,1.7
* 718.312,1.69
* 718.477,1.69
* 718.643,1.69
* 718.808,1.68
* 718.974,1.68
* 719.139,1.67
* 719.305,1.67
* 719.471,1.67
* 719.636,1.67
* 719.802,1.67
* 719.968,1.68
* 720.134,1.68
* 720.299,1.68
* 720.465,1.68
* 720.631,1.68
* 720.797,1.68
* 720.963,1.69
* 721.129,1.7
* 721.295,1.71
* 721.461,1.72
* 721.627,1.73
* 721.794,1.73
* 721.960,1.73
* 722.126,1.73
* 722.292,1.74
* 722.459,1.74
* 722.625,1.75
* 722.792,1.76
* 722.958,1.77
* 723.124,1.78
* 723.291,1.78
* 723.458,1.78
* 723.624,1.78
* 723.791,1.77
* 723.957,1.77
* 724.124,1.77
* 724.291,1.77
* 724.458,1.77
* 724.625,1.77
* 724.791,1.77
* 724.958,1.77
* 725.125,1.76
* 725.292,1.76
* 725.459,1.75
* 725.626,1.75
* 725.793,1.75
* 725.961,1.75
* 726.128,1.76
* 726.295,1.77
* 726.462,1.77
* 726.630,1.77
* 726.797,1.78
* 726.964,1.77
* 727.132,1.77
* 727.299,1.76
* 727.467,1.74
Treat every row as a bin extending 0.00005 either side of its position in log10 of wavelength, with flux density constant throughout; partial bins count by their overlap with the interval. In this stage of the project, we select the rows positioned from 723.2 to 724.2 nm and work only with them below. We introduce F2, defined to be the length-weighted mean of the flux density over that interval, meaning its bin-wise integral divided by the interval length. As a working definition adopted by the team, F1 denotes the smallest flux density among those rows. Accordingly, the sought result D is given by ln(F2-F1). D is -5.4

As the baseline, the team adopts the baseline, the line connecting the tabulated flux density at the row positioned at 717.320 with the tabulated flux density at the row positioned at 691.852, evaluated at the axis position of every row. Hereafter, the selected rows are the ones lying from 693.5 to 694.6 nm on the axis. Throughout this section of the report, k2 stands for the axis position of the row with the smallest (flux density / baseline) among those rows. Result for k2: 694.086 nm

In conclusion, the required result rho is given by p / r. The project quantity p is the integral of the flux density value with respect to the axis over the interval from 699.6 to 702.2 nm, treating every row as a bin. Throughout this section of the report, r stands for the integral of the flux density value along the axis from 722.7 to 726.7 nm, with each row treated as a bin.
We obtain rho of 0.68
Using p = 4.8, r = 7.1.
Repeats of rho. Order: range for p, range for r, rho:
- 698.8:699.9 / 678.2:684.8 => 0.17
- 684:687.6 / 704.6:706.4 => 1.99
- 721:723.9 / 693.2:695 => 1.51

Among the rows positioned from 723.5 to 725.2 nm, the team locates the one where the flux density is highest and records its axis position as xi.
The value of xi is 723.624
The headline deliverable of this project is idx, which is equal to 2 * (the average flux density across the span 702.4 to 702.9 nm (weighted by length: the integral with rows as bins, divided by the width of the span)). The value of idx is 3.76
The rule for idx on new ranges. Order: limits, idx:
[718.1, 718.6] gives 3.39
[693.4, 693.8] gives 3.74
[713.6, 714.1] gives 3.30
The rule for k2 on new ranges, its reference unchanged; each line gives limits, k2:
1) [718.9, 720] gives 719.139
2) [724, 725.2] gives 725.125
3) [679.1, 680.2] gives 679.224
